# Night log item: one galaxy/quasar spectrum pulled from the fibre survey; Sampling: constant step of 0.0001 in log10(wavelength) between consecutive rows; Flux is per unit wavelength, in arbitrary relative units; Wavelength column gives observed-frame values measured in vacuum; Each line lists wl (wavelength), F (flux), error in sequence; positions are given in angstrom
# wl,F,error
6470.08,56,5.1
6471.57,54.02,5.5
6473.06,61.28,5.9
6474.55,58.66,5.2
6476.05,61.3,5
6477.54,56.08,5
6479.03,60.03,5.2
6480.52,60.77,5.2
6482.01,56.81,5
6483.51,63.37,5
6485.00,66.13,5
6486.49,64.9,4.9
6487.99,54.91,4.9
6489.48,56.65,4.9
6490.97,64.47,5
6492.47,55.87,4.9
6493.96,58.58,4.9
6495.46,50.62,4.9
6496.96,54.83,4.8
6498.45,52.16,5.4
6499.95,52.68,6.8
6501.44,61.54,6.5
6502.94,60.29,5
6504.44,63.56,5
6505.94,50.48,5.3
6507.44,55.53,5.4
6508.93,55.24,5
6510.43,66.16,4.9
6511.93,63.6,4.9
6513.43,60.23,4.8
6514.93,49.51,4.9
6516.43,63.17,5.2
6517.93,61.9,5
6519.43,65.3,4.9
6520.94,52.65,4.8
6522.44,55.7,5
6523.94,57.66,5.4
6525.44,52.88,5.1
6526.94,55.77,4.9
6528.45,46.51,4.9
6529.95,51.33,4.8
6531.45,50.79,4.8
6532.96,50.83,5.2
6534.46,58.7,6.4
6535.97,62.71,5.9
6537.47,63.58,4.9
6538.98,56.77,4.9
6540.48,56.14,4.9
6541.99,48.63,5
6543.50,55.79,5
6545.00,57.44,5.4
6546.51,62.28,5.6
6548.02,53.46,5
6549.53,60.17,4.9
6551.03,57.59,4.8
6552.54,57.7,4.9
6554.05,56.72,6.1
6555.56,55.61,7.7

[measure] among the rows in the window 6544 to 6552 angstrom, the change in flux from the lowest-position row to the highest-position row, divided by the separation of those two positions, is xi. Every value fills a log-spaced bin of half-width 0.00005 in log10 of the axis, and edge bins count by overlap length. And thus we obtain 0.0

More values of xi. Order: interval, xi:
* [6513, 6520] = 0.8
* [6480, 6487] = 0.7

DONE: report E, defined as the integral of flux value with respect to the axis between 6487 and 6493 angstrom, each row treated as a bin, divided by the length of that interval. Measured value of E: 58.3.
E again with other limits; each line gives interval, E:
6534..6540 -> 60.3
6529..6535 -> 52.5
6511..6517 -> 59.2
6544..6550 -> 58.1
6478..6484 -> 59.9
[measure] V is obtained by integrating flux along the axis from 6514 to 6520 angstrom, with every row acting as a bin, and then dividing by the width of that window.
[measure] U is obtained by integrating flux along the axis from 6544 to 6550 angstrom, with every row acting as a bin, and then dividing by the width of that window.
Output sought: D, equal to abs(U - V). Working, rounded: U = 58.1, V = 59.8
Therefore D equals 1.7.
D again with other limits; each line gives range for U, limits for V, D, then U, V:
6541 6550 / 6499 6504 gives 2.1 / 56.1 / 58.2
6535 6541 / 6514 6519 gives 1.2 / 59.9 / 58.7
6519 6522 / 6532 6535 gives 3.6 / 57.8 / 54.2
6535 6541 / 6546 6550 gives 1.7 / 59.9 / 58.2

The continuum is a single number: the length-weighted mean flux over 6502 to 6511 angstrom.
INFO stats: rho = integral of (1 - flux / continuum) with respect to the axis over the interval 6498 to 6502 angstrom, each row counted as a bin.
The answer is 0.21 angstrom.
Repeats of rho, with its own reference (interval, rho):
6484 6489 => -0.28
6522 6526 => 0.20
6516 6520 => -0.34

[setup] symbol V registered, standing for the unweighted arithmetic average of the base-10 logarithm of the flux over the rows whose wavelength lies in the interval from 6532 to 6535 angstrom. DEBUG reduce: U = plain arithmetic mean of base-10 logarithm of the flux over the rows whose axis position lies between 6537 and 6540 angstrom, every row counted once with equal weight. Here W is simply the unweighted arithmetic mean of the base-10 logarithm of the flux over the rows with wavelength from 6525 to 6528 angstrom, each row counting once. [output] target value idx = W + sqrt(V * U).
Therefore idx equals 3.49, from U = 1.78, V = 1.74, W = 1.73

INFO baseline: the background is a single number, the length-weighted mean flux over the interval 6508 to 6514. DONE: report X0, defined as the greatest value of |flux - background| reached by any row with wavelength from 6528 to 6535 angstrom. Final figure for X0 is 14.7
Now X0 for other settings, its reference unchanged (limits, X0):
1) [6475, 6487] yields 5.1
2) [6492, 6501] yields 10.6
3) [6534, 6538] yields 2.5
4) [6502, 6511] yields 10.7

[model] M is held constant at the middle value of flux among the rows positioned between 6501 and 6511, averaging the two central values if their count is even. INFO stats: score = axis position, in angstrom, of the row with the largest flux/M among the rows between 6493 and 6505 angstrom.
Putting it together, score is 6504.44 angstrom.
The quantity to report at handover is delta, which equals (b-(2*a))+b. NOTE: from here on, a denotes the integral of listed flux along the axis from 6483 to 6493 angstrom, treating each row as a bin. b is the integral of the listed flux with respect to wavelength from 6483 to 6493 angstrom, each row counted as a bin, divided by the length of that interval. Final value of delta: -1097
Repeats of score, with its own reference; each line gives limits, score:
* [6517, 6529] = 6519.43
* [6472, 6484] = 6483.51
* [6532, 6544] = 6537.47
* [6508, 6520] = 6510.43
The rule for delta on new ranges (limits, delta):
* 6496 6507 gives -1127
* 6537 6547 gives -1024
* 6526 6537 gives -1081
